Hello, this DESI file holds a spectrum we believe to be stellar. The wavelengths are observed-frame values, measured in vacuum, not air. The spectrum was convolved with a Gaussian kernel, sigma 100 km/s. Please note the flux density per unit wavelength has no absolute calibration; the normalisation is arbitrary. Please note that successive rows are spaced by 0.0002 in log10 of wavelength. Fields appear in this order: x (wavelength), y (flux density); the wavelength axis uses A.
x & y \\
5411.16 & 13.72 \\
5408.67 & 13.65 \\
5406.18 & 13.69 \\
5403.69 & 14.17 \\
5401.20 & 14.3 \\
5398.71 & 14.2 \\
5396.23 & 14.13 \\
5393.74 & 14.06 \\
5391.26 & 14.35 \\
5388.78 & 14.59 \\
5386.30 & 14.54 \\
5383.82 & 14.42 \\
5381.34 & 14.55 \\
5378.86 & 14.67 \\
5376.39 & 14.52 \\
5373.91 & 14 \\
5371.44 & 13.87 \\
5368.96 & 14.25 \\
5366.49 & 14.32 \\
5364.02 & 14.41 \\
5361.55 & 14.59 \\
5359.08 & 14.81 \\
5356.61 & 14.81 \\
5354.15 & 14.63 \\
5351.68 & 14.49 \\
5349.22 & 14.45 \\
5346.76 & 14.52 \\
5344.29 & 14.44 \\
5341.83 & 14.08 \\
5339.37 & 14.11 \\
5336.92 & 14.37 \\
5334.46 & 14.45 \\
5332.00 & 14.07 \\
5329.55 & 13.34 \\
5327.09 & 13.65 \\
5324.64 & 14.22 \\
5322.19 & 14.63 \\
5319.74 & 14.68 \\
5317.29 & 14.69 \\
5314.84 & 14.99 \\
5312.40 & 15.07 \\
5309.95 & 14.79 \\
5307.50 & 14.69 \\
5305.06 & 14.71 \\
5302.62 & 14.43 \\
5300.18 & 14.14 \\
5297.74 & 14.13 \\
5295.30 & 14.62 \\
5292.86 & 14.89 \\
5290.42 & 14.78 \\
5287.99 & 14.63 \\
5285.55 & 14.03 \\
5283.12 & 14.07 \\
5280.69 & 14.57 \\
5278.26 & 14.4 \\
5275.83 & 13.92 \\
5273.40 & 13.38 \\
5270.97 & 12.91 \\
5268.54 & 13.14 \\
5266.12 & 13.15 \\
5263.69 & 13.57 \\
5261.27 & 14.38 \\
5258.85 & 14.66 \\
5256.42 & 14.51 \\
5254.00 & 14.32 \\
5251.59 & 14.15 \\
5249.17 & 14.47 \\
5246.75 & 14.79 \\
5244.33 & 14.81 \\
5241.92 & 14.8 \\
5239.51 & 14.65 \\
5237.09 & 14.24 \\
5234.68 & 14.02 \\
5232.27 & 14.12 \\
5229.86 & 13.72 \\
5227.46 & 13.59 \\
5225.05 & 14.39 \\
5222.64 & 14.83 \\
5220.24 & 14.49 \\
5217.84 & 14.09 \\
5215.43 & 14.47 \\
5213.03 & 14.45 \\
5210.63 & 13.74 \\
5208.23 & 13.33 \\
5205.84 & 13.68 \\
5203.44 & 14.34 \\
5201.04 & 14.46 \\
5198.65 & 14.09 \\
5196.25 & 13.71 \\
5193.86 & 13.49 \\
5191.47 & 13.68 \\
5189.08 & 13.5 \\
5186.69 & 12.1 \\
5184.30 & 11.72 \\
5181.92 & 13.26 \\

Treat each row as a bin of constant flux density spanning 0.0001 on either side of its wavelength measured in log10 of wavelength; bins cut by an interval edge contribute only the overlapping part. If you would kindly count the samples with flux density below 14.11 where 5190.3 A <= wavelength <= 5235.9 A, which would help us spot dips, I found 11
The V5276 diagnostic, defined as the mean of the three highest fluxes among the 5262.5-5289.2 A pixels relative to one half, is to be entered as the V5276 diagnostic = 29.1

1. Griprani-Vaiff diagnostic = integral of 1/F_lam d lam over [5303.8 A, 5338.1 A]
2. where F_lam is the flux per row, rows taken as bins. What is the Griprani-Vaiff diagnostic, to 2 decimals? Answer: 2.38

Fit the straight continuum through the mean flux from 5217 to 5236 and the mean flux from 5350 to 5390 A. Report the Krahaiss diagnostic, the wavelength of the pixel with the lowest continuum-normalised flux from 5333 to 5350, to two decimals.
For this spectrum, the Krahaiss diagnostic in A 5341.83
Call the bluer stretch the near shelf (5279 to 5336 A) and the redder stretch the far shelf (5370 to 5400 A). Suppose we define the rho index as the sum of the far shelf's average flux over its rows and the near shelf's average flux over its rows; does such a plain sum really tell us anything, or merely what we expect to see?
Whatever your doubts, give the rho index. 28.8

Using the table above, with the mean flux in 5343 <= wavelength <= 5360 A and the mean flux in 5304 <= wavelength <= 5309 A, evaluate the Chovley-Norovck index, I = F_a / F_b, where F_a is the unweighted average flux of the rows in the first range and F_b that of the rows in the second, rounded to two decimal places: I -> 0.99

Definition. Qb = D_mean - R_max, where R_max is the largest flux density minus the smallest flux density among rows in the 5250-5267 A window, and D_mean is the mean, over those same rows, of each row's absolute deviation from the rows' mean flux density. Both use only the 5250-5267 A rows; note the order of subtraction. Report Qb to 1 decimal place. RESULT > -1.1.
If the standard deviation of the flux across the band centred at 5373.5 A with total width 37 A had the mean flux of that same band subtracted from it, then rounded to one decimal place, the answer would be -14.2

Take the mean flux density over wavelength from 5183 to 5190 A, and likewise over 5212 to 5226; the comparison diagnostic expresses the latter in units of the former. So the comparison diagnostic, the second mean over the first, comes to 1.16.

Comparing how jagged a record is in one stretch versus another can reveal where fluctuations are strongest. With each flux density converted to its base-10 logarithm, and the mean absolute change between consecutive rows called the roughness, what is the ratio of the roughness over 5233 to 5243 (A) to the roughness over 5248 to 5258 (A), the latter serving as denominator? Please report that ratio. 1.1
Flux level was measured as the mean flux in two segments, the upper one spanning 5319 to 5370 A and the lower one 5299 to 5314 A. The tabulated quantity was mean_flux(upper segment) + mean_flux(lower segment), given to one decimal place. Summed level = 29.0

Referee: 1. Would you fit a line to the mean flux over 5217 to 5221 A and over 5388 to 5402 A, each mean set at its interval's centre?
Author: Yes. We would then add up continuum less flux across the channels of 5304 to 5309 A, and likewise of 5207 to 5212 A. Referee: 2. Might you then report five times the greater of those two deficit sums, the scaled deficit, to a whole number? 8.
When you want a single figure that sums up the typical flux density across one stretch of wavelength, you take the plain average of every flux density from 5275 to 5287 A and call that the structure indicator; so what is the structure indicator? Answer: 14.2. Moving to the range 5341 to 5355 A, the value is 14.4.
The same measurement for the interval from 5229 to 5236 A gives 14.0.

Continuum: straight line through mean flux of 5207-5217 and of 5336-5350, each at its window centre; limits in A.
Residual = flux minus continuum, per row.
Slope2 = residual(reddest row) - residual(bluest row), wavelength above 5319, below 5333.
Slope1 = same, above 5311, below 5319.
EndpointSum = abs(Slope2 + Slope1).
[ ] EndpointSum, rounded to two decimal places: 1.03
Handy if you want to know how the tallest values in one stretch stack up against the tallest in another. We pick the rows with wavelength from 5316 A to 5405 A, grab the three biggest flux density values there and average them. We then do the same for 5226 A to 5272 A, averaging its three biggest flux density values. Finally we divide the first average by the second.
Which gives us 1.00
